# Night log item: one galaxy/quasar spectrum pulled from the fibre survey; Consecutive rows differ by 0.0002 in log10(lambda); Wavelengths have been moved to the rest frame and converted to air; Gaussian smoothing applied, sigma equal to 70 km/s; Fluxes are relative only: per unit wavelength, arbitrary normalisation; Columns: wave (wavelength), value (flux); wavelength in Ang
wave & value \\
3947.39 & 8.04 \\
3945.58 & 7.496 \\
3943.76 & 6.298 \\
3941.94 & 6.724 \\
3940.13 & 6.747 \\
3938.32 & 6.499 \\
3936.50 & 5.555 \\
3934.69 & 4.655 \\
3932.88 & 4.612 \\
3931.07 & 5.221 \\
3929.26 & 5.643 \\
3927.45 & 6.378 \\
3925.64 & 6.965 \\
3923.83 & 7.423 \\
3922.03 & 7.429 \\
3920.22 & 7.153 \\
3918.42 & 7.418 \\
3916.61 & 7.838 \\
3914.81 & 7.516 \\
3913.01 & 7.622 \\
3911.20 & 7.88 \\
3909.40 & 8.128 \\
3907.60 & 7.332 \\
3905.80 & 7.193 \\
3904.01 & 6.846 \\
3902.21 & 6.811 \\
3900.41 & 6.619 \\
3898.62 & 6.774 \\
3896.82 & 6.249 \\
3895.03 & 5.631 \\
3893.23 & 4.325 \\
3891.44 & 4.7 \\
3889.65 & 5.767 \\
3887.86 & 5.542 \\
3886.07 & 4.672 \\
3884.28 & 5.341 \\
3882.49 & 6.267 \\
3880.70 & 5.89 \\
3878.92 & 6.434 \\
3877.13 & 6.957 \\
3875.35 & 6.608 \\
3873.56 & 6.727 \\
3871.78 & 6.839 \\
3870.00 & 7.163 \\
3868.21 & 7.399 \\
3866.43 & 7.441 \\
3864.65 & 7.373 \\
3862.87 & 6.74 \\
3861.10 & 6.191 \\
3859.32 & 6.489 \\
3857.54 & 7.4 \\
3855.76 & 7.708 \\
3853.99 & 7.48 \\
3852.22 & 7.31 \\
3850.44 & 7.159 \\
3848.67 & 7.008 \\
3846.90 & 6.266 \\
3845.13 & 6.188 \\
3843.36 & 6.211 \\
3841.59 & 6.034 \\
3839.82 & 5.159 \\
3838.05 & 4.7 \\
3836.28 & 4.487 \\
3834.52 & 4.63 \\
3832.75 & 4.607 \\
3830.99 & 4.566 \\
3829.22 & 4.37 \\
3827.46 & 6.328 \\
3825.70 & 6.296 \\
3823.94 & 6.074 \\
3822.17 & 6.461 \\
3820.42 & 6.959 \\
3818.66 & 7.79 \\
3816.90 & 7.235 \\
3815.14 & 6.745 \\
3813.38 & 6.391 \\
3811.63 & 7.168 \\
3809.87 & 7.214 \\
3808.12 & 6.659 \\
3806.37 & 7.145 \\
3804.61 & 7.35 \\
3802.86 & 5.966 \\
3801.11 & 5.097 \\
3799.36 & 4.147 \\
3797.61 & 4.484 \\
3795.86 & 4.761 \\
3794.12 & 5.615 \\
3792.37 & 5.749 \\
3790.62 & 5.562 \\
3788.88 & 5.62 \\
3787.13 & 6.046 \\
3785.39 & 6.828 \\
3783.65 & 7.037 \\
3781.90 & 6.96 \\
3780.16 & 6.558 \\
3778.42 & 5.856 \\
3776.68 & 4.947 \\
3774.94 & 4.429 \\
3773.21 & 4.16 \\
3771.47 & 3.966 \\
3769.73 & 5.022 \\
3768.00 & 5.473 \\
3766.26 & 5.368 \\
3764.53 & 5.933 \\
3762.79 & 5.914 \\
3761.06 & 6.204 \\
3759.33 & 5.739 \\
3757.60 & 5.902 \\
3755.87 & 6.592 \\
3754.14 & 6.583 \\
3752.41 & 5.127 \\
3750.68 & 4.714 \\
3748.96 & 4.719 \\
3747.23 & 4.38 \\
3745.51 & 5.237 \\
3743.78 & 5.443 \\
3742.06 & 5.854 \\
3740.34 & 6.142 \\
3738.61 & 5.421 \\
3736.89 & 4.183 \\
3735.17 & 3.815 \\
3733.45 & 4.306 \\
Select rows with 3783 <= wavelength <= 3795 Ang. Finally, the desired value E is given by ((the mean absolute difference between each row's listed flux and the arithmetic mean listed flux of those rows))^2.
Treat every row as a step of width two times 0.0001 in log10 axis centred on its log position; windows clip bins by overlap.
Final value 0.2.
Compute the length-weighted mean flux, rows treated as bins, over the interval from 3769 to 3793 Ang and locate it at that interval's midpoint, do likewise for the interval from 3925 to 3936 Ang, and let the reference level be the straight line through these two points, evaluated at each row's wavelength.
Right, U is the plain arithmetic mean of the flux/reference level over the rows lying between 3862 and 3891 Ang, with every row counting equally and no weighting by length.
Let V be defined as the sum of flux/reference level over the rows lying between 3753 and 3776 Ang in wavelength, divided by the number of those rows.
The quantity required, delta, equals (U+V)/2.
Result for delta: 1.06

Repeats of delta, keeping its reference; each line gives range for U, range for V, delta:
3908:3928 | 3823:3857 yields 1.20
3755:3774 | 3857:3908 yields 1.06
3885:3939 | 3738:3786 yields 1.07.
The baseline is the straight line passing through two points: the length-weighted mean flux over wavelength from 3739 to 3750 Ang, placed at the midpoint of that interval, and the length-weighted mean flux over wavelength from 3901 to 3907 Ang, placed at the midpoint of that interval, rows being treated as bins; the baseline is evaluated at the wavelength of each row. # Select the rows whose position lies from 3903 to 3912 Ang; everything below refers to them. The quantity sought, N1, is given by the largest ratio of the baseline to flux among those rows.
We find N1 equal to 1.02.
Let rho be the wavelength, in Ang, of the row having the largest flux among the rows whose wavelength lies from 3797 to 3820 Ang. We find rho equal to 3818.66 Ang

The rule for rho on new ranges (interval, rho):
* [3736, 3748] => 3740.34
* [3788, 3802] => 3792.37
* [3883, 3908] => 3907.60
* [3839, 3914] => 3909.40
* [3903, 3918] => 3909.40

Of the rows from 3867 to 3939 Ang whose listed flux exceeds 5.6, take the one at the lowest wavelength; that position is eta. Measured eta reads 3868.21 Ang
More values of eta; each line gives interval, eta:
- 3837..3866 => 3841.59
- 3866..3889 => 3866.43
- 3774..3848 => 3778.42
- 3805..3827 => 3806.37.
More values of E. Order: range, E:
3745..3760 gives 0.5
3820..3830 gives 0.3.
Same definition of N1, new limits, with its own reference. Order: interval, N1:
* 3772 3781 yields 1.34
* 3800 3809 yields 1.15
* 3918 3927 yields 1.03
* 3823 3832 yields 1.41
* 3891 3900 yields 1.58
